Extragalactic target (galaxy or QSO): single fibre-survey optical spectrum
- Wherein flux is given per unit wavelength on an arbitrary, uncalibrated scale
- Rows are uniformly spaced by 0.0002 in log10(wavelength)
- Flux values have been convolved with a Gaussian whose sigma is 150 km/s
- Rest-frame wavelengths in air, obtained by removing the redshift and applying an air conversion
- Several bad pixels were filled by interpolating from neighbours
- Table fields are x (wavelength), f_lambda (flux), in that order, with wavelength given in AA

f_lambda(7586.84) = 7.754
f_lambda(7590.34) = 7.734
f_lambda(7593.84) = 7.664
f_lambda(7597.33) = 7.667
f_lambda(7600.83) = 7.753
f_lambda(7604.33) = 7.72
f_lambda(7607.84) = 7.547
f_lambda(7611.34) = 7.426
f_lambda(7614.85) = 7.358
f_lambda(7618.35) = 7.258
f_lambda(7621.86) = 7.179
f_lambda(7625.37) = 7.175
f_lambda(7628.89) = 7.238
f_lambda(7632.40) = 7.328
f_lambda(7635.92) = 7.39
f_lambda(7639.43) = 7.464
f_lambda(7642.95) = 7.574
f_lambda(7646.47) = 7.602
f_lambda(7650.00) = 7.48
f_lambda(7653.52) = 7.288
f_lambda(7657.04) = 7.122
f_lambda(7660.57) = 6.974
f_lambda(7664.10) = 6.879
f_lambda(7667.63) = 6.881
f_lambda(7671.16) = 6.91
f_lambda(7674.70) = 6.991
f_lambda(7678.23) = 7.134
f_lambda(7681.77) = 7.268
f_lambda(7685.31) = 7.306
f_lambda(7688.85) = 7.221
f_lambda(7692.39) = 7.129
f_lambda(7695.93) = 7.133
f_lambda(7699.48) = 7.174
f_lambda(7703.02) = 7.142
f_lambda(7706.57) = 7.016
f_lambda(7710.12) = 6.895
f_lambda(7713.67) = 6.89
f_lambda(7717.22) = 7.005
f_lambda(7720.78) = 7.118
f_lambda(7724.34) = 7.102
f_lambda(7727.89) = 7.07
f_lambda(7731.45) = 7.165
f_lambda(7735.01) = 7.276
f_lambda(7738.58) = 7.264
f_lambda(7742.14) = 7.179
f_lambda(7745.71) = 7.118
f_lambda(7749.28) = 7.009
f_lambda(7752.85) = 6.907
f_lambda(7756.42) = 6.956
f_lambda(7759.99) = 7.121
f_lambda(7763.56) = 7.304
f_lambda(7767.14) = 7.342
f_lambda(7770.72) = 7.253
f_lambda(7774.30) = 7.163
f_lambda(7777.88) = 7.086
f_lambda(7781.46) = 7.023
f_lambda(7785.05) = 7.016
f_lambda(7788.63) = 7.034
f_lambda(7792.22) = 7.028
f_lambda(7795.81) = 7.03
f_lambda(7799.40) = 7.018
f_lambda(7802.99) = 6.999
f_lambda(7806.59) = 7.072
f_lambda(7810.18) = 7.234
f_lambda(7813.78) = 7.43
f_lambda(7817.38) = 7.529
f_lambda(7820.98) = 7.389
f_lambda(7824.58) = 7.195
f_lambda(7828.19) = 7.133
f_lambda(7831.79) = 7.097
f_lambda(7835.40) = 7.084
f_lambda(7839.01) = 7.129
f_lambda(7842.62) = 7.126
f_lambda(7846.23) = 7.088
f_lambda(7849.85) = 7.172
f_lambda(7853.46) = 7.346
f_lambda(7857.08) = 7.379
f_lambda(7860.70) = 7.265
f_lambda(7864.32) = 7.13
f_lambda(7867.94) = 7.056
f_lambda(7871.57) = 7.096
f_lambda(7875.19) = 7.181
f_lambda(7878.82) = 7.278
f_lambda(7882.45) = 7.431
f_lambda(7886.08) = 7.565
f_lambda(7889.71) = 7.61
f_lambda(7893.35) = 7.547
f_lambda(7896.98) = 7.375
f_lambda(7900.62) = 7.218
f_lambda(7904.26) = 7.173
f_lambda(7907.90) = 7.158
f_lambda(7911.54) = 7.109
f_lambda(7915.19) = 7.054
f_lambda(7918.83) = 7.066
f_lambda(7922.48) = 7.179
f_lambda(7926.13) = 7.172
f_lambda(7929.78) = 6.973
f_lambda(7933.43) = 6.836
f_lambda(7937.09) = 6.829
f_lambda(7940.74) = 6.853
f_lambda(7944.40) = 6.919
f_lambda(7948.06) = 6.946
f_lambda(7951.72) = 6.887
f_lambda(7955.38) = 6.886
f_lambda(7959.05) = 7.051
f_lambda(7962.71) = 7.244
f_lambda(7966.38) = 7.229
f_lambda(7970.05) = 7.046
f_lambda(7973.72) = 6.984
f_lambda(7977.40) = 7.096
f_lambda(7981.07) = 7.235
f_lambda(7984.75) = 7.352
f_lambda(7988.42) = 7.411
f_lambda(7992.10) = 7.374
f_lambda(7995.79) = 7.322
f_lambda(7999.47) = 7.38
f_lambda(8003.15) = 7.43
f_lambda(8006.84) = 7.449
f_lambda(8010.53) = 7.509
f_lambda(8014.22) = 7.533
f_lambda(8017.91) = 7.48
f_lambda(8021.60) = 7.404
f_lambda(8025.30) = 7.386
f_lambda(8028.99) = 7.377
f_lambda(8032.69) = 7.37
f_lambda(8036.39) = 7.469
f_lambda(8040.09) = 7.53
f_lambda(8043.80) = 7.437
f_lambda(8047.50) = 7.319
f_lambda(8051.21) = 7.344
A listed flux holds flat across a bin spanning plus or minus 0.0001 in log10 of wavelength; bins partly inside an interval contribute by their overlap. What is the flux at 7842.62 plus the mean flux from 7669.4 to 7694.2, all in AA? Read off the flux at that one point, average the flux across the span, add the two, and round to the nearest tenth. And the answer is 14.3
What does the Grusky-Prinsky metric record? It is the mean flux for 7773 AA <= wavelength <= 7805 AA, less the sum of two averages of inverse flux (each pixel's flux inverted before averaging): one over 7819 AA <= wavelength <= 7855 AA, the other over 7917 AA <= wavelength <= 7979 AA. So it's 6.76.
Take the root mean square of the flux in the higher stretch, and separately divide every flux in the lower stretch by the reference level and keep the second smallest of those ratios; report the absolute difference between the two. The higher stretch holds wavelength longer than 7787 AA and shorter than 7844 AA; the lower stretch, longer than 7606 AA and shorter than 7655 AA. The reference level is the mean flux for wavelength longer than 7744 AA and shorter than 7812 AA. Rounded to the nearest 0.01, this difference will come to 6.15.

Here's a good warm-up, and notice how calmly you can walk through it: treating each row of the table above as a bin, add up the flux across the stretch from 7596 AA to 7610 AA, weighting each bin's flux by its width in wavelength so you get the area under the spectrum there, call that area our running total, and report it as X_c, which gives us 107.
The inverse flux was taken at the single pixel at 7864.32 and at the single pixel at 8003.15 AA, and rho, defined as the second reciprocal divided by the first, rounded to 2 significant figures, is 0.96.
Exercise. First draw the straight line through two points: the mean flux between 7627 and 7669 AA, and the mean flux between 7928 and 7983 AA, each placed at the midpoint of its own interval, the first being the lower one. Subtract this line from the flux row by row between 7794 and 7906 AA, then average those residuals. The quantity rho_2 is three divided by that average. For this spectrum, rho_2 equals 21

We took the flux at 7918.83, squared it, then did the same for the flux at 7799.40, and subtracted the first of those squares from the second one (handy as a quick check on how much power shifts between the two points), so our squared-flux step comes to -1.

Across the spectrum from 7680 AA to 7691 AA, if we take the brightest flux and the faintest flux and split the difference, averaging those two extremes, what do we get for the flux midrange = 7.26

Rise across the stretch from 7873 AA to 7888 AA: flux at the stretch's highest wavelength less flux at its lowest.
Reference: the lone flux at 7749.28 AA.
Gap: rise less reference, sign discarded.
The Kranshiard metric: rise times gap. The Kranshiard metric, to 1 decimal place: 2.5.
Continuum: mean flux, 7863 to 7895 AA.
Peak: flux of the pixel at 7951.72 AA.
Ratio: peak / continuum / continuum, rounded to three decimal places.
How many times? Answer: 0.128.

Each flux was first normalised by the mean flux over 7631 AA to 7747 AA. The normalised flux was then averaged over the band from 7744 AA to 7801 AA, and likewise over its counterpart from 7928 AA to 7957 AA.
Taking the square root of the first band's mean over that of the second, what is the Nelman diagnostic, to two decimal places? 1.01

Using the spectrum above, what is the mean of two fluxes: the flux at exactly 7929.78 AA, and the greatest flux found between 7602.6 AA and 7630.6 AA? 7.35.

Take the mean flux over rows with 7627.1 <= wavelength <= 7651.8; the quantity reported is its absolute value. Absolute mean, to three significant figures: 7.44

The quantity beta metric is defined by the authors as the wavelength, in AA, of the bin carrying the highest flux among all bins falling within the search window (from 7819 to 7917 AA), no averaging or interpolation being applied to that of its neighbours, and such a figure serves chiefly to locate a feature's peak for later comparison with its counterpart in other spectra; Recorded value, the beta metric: 7889.71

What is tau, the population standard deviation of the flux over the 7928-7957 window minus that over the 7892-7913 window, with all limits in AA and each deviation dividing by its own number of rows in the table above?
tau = -0.10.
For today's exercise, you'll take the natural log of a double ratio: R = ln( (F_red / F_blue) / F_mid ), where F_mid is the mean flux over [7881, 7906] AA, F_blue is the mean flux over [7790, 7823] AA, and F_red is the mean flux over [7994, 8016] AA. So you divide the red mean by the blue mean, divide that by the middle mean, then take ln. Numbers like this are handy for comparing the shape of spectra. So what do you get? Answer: -1.970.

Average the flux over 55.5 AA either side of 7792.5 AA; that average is 7.14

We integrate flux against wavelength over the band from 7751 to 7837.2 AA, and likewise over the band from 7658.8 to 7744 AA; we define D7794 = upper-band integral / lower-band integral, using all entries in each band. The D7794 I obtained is 1.02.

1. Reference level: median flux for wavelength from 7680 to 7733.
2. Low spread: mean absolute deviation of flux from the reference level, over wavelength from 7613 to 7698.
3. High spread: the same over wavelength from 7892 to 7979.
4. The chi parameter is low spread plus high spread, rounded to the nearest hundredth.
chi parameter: 0.32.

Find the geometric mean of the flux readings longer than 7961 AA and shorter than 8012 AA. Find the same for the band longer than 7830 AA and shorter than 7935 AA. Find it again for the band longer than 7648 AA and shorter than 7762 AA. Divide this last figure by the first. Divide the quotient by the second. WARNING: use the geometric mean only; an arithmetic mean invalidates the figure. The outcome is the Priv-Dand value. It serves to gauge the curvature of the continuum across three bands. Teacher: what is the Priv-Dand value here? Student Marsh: 0.135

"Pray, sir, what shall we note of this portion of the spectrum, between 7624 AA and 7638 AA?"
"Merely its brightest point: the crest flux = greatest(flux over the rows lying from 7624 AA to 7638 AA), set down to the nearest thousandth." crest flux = 7.390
